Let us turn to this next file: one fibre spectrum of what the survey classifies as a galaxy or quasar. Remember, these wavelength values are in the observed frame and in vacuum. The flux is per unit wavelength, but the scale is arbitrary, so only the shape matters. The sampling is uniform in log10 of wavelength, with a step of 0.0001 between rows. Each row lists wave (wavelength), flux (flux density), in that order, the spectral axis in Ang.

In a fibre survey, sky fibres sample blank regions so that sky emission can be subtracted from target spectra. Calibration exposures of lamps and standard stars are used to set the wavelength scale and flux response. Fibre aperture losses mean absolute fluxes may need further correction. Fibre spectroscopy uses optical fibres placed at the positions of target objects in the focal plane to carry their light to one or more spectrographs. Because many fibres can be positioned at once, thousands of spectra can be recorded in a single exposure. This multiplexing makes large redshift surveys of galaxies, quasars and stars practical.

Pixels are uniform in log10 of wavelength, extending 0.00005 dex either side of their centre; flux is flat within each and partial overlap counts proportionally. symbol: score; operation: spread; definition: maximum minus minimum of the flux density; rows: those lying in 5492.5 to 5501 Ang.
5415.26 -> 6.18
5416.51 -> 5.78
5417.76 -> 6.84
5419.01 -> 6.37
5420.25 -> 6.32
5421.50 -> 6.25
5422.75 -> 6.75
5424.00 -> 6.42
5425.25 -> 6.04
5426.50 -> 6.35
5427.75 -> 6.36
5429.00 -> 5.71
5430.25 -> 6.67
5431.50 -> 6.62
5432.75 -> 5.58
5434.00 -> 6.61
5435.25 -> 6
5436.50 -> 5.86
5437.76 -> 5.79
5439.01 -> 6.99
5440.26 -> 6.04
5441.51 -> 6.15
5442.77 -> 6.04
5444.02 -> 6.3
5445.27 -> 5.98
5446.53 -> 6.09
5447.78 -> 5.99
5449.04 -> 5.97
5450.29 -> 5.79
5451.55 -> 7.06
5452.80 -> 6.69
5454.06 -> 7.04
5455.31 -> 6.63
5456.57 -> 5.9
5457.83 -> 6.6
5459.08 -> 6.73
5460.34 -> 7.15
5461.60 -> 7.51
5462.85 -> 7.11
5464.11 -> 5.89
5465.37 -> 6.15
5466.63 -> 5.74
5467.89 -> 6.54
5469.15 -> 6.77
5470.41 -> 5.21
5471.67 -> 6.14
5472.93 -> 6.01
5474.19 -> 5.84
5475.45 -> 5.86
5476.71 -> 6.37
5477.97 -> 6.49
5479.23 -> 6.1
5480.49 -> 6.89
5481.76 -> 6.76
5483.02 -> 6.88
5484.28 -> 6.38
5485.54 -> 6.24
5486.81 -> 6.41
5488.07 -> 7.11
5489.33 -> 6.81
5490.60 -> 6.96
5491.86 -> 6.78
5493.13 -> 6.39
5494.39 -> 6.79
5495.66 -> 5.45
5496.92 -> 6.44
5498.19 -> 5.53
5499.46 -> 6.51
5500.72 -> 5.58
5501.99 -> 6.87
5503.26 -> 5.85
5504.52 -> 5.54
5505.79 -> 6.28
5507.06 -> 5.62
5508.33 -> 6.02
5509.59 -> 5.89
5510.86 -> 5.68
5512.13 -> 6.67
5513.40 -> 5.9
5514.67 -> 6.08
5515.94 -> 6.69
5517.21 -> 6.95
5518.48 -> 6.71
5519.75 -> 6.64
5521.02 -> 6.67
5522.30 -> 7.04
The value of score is 1.34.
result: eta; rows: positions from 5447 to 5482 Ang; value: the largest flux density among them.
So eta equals 7.51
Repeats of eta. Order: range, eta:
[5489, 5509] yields 6.96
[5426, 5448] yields 6.99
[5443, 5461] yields 7.15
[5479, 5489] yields 7.11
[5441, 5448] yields 6.3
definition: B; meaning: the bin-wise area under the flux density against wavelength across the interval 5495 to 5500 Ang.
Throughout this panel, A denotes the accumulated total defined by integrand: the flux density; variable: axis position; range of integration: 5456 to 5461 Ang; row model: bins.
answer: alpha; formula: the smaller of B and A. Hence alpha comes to 29.8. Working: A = 33.0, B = 29.8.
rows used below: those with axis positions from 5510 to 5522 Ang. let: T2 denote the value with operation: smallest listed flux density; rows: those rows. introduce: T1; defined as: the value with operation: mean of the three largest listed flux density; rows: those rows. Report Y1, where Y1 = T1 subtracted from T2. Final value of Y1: -1.1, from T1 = 6.8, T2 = 5.68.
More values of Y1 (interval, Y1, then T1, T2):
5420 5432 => -1.0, 6.7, 5.71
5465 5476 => -1.3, 6.5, 5.21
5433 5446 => -0.8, 6.6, 5.79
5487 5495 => -0.6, 7.0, 6.39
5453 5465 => -1.4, 7.3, 5.89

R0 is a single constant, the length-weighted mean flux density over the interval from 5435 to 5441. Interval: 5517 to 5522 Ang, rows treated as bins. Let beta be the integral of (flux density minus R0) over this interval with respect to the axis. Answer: 3.0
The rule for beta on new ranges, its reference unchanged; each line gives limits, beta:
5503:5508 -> -1.6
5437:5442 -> 0.4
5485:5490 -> 2.5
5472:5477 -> -0.7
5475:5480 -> 0.5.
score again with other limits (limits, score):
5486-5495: 0.72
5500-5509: 1.33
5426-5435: 1.09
